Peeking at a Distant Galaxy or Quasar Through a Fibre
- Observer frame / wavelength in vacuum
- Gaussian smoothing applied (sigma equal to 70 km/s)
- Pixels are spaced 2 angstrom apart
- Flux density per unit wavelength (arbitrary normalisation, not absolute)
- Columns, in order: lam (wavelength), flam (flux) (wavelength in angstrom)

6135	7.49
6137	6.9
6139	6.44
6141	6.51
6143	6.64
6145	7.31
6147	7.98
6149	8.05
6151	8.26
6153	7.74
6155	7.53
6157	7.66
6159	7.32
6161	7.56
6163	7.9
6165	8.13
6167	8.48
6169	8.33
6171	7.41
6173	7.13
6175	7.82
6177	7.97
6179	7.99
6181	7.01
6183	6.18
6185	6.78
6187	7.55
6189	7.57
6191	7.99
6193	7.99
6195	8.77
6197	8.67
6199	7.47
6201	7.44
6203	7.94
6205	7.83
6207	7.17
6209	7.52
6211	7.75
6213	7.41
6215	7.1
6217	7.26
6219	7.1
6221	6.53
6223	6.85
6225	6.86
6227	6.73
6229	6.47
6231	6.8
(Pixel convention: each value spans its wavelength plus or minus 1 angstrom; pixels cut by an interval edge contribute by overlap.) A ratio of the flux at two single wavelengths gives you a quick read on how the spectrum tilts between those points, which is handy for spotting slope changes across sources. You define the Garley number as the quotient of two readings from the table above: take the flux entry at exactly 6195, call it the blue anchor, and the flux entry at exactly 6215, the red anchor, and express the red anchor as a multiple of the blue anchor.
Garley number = 0.81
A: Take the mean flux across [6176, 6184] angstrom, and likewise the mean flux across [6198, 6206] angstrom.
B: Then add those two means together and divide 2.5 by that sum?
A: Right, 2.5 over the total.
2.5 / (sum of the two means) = 0.167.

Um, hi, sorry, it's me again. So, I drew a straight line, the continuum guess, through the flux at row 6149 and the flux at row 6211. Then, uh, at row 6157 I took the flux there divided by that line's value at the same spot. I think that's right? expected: 0.96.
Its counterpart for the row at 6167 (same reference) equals 1.06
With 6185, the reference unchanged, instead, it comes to 0.86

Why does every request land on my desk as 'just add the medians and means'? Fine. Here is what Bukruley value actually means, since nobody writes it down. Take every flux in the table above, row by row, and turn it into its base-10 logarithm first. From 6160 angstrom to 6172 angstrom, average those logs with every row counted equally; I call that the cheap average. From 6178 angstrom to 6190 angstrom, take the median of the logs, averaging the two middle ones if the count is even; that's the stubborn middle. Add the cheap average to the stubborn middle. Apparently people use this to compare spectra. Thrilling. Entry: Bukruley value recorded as 1.763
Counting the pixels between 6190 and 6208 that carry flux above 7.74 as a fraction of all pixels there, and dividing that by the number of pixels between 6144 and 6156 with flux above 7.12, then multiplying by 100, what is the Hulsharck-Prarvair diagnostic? 11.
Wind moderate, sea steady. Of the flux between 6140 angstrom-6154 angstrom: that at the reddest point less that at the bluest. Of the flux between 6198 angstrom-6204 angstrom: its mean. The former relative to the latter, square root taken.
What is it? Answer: 0.40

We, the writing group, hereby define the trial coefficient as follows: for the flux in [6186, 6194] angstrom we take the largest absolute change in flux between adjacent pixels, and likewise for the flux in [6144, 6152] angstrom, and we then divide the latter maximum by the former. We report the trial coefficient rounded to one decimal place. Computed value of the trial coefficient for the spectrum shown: 1.6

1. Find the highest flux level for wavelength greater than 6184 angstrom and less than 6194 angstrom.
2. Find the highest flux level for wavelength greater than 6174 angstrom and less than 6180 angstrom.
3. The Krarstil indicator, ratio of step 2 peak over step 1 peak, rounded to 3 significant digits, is 1.00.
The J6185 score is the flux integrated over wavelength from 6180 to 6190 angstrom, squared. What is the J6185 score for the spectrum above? 4925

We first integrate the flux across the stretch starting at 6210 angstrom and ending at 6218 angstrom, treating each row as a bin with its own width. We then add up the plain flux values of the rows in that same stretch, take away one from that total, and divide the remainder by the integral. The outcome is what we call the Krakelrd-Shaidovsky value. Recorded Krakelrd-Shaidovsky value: 0.483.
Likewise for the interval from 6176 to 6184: 0.483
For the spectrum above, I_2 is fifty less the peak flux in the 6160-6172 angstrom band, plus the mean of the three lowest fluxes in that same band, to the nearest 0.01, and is 49.14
